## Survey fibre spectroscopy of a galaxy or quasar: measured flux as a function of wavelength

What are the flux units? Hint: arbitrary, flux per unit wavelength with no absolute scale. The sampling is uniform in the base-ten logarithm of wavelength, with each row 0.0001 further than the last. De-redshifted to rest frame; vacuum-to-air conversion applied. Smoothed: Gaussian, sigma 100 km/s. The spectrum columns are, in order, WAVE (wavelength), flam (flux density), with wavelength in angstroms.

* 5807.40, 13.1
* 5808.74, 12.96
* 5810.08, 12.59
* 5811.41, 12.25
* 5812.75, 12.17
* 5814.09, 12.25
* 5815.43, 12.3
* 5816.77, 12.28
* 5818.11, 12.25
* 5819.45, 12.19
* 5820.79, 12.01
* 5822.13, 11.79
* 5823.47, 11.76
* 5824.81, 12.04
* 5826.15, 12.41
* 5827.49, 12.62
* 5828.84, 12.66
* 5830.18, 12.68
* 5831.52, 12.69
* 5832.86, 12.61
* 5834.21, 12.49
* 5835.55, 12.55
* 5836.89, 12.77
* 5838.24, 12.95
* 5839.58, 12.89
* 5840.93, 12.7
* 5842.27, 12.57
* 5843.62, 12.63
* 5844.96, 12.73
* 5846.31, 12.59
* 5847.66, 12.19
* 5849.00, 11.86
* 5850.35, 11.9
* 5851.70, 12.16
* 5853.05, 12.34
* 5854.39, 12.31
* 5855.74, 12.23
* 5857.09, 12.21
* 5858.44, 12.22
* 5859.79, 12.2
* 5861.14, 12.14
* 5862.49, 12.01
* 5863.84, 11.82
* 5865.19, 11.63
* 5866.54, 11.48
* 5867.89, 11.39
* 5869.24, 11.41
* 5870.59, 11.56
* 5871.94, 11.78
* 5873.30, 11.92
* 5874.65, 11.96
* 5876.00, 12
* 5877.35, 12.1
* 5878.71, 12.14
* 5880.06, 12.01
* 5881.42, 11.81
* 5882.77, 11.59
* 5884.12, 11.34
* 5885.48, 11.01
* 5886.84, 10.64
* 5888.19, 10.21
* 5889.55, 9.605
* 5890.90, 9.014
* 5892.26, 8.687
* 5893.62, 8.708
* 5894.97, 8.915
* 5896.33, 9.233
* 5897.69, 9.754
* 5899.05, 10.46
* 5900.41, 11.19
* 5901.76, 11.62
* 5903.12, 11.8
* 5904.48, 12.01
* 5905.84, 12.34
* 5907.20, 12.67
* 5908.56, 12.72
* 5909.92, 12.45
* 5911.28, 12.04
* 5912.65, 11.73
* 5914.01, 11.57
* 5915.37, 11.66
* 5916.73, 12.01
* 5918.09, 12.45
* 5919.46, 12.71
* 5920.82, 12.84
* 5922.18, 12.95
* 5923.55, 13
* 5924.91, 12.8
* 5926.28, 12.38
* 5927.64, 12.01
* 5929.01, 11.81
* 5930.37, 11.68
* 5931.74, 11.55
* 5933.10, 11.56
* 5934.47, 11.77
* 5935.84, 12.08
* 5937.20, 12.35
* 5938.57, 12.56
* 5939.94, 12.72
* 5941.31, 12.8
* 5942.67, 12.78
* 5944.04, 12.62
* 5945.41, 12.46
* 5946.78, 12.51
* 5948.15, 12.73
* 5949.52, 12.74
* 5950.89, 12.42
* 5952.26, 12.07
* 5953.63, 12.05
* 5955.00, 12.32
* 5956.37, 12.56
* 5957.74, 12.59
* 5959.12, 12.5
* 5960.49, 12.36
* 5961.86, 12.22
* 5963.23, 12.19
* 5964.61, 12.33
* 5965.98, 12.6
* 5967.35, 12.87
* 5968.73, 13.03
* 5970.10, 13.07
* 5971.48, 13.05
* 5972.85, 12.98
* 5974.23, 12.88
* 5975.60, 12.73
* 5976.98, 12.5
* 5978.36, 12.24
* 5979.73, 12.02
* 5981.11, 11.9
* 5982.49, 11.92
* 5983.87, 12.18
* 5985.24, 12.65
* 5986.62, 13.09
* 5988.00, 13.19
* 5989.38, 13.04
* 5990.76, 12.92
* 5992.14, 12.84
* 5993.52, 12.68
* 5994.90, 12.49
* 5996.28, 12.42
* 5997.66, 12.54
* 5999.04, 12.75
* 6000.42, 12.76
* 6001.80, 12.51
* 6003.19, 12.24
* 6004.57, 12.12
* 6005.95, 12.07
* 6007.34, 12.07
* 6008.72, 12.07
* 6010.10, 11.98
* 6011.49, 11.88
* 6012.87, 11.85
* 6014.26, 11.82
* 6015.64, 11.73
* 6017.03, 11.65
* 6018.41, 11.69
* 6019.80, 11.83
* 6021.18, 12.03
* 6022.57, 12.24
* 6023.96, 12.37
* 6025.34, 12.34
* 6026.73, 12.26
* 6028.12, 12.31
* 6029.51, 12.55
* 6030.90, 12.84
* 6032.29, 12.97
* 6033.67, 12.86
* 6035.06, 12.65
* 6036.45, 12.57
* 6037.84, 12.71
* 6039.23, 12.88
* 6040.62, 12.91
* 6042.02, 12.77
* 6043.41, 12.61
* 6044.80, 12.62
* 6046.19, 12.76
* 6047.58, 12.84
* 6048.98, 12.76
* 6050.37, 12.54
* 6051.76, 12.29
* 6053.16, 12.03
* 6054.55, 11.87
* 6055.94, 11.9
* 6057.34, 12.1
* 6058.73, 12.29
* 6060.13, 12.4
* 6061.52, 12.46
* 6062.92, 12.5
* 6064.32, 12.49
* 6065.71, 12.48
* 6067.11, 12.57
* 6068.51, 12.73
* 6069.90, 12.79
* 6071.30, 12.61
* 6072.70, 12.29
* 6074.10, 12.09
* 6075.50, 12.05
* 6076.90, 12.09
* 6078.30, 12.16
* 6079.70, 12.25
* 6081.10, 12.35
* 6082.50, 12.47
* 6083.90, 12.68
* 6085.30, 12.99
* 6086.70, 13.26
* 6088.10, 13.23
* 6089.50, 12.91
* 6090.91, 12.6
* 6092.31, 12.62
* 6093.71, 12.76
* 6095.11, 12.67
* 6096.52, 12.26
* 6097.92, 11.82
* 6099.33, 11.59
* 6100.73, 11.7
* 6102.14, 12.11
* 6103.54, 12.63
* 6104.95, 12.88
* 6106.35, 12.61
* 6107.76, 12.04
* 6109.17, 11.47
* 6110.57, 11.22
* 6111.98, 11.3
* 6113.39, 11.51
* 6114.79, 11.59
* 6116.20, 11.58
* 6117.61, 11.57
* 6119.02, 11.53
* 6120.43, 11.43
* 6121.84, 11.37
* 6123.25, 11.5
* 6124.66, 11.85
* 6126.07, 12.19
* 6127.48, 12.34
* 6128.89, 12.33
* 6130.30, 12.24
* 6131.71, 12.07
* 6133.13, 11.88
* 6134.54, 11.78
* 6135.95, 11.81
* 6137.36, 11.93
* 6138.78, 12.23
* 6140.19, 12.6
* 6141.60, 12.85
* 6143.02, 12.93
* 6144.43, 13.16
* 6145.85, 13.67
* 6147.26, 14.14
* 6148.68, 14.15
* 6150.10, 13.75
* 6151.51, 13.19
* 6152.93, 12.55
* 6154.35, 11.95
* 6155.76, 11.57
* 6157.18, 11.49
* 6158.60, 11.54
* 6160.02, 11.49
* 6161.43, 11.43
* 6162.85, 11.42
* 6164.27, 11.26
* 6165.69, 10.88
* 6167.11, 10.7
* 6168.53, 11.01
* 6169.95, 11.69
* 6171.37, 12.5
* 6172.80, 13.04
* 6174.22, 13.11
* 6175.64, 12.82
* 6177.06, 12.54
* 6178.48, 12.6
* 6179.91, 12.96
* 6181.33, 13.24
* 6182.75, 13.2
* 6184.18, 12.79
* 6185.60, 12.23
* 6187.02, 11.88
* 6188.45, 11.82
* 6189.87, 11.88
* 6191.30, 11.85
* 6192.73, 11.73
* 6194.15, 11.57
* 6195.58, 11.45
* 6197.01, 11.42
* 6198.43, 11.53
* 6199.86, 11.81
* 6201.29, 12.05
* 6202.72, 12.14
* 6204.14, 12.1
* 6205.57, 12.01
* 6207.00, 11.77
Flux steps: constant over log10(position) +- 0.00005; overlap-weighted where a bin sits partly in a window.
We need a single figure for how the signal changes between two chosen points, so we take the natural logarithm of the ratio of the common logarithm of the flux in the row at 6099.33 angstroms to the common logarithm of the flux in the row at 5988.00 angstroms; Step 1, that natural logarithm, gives -0.051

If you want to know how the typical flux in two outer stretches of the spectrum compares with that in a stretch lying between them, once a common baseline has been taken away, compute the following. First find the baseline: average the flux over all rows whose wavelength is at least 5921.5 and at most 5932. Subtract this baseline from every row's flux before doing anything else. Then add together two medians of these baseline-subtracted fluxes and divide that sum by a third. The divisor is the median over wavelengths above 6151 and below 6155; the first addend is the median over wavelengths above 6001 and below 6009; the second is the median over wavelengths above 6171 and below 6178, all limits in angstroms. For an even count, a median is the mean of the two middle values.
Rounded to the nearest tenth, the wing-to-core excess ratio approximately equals 1.3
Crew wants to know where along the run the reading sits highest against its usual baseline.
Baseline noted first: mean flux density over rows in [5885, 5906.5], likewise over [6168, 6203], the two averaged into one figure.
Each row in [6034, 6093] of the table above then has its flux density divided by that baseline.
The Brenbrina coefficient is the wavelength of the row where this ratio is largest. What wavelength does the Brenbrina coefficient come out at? 6086.70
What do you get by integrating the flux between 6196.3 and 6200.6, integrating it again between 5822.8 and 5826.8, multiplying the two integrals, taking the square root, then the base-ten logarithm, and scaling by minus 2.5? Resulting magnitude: -4.23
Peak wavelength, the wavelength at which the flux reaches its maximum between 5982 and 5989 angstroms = 5988.00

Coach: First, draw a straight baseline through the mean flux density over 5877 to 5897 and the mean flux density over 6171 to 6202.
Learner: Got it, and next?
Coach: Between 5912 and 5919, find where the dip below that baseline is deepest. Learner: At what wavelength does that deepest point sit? 5914.01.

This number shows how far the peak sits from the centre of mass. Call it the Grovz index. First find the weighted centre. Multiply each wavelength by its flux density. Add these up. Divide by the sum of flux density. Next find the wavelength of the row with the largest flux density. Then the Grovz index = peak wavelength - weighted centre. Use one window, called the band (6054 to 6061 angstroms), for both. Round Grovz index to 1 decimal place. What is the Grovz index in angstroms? 2.8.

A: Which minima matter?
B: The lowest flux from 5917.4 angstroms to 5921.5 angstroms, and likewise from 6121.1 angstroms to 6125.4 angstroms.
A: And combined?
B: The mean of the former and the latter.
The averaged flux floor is 11.9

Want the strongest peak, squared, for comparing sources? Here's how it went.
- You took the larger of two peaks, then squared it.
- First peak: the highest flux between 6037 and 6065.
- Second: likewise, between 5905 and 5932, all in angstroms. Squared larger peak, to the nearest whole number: 169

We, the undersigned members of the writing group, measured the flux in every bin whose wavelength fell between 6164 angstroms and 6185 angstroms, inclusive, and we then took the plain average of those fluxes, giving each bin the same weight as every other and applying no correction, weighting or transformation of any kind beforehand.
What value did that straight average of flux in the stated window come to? 12.3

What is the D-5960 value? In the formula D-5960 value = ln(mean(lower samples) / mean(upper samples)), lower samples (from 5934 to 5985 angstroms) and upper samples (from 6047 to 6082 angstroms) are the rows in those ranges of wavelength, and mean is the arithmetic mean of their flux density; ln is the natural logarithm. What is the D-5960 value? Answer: 0.010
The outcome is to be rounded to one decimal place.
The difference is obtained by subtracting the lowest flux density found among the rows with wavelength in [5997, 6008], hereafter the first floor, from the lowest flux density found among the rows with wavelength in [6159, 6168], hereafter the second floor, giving -1.4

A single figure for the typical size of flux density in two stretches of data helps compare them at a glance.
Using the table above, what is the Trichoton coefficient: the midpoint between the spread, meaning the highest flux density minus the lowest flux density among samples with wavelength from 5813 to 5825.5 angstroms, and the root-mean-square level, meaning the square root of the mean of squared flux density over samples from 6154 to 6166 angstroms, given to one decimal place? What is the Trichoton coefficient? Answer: 6.0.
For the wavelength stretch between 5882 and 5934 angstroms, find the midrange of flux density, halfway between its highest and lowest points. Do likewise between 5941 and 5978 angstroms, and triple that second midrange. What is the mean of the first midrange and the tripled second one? 24.3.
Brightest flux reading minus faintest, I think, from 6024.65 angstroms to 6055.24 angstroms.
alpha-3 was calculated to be 1.10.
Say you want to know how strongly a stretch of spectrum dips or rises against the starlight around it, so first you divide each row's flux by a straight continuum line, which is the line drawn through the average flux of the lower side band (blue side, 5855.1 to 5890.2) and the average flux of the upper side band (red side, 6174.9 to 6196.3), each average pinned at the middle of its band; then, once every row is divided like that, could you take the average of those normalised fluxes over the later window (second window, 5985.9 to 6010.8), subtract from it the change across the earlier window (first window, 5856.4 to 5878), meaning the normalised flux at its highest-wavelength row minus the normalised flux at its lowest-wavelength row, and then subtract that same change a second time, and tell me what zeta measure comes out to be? 1.08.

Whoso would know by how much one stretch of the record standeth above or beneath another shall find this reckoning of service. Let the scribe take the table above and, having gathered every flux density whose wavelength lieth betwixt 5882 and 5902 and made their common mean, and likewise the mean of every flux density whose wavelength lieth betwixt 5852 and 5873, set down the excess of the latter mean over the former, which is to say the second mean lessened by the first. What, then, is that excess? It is 1.8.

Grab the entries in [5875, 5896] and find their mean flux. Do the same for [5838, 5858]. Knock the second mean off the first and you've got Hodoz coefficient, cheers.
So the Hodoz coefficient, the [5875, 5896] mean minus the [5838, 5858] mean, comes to -1.8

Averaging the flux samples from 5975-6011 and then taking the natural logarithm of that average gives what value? 2.52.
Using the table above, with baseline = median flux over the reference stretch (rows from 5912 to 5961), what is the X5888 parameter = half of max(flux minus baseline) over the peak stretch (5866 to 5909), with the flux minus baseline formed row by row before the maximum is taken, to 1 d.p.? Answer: 0.1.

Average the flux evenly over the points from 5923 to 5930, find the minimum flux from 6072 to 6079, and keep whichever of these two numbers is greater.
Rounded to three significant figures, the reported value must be 12.4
